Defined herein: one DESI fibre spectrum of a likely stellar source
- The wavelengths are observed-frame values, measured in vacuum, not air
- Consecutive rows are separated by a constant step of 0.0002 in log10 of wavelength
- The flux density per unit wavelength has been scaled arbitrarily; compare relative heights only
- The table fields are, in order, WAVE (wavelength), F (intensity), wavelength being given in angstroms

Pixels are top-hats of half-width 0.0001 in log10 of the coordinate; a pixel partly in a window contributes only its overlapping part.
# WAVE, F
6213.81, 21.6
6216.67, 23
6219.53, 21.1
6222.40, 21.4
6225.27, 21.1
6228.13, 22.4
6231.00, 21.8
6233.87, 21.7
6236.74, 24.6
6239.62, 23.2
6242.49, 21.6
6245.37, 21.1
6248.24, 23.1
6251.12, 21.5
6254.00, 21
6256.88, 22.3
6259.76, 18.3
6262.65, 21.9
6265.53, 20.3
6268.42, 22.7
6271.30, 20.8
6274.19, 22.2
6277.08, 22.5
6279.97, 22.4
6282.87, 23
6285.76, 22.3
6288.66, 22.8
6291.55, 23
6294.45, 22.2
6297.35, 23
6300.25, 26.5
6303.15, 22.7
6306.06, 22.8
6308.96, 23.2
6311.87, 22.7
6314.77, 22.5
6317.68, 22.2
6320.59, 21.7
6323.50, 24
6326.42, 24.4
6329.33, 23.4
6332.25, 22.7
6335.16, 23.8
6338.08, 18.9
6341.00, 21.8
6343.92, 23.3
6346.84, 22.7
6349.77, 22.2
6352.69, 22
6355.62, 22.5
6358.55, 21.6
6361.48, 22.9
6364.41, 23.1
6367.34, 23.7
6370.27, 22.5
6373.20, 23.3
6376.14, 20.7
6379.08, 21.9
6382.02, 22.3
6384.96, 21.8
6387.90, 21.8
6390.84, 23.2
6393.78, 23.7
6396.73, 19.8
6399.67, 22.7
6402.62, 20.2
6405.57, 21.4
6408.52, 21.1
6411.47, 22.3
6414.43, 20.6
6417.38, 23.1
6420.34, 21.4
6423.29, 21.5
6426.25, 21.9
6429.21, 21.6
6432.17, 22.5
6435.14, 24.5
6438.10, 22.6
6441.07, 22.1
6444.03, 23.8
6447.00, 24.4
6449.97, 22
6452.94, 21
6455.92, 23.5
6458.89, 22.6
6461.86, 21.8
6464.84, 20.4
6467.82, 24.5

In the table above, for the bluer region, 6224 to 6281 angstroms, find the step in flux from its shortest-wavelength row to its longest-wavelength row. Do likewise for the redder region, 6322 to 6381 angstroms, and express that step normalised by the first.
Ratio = -1.6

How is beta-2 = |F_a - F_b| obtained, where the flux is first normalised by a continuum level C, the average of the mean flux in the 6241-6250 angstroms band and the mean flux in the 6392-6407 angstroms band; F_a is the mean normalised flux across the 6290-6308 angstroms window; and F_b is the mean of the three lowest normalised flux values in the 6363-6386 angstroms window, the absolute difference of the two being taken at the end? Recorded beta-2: 0.09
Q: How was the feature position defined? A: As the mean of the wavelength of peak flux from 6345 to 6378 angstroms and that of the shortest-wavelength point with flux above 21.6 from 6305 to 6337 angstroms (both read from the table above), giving 6336.7 angstroms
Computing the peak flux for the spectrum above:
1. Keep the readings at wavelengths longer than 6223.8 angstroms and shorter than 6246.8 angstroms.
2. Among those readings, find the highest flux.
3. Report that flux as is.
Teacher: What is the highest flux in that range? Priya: 24.6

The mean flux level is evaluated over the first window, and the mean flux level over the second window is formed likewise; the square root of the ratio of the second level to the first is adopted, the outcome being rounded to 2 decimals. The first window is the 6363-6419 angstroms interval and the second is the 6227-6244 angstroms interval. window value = 1.01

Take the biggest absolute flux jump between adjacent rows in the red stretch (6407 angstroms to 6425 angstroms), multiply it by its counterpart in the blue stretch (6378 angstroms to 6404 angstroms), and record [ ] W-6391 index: 10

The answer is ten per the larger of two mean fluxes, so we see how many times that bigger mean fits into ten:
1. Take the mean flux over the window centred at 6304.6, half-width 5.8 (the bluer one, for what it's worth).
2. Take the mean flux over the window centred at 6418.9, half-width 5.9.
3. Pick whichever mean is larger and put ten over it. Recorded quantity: 0.420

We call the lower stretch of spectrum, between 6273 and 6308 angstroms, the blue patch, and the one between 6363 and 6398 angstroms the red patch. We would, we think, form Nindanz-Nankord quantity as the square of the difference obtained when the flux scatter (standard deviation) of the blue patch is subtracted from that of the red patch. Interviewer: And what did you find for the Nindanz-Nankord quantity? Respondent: 0.002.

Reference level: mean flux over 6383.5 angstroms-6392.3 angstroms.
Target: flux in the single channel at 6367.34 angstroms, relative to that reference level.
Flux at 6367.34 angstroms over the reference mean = 1.06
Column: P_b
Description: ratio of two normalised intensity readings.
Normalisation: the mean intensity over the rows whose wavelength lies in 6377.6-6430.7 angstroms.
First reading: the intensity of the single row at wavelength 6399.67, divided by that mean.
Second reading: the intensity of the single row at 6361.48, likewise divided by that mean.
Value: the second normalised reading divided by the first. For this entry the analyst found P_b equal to 1.01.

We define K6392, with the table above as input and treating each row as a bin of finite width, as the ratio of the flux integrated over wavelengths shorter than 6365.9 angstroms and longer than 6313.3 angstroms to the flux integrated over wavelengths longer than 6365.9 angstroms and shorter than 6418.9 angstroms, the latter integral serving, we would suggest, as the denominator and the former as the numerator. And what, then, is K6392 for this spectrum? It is 1.02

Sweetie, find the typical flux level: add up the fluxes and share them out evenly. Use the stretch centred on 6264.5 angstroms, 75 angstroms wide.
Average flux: 22.24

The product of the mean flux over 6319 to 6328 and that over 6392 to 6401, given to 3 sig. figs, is 516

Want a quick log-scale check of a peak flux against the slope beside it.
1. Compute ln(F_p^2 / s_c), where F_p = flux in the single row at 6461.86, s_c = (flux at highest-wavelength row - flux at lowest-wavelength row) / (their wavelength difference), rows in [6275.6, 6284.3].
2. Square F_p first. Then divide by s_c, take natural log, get 8.6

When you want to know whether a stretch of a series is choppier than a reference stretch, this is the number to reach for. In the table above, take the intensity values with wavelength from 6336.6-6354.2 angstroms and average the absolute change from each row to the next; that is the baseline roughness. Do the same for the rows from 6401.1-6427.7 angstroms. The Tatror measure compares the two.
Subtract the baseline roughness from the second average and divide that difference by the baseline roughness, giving 0.0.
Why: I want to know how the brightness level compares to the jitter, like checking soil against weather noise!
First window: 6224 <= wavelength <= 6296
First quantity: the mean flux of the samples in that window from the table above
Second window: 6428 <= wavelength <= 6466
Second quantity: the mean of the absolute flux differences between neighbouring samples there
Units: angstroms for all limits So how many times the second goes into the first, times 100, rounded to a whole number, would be 1590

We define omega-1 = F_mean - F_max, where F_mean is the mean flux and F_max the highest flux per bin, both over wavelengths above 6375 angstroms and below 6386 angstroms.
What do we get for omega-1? -0.6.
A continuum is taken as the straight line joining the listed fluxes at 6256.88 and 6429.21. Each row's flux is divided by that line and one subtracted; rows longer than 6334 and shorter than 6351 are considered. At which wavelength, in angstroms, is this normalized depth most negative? 6338.08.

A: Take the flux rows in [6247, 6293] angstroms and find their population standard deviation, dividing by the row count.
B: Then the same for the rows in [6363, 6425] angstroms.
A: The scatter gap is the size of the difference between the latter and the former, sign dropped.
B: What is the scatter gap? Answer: 0.12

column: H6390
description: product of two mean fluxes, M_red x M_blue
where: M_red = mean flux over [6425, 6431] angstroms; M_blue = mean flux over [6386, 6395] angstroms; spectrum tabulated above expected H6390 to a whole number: 498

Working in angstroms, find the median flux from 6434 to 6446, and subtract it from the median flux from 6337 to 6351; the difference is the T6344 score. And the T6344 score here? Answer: -1.0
